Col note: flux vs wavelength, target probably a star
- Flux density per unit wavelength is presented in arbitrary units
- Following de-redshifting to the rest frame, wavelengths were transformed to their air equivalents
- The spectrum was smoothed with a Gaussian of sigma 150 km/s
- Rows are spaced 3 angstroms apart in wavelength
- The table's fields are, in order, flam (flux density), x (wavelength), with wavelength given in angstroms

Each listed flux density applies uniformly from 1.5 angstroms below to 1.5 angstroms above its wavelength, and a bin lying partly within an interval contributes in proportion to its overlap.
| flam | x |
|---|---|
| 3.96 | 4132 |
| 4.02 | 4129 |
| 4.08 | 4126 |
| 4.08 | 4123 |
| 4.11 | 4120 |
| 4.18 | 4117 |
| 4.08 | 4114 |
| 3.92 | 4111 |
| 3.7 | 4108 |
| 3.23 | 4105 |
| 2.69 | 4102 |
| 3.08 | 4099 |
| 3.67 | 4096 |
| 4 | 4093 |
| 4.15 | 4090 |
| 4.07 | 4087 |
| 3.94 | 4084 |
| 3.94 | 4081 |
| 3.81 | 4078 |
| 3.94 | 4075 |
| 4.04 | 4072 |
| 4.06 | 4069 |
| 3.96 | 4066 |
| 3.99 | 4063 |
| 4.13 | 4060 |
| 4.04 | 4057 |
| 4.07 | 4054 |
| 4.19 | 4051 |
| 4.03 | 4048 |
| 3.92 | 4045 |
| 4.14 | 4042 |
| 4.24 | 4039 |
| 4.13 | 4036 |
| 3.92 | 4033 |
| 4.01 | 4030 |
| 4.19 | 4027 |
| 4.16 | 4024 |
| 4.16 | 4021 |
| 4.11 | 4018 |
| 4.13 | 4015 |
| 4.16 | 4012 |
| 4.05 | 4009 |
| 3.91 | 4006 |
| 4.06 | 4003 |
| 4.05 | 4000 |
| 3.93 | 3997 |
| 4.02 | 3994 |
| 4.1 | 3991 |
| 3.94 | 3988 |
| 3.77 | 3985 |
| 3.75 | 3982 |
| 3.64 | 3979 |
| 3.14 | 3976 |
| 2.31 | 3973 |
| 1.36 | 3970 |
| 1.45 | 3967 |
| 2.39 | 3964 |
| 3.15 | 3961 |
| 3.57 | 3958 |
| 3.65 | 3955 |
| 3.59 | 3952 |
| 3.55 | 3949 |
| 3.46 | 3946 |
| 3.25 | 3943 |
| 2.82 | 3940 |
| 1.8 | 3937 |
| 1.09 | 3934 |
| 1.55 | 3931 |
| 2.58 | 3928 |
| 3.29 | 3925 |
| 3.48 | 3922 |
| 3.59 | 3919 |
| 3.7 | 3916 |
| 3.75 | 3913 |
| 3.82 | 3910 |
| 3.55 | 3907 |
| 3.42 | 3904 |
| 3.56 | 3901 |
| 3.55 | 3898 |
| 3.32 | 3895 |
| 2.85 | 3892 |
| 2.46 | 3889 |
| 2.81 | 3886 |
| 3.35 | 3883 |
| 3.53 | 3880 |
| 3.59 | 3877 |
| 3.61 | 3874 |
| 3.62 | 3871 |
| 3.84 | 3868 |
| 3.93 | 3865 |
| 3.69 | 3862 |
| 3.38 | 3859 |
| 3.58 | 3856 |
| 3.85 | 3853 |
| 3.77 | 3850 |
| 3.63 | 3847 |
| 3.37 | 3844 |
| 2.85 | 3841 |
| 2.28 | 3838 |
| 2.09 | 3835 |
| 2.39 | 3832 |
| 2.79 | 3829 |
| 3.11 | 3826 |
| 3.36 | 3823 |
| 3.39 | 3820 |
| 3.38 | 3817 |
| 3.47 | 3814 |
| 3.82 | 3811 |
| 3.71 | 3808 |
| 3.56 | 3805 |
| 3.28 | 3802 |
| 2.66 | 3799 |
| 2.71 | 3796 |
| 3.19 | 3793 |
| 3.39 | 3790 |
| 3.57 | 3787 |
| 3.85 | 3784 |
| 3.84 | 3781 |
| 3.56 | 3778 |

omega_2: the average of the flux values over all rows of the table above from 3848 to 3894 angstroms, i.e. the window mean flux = 3.46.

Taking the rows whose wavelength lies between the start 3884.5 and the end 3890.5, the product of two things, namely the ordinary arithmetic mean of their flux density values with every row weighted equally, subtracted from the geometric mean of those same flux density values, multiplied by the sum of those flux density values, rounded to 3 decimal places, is -0.031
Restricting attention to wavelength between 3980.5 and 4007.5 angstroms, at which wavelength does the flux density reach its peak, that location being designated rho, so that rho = 3991 angstroms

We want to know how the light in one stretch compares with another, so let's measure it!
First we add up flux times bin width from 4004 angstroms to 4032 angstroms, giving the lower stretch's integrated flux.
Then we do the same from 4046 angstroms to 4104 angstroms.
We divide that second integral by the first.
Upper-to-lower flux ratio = 2.0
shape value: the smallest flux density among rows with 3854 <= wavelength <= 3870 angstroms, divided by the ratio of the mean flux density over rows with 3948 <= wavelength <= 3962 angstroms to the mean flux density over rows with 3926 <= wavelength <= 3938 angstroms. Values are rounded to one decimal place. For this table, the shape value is 1.7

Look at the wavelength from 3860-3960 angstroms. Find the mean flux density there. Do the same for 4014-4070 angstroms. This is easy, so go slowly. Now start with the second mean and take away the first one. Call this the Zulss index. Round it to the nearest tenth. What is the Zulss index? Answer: 0.8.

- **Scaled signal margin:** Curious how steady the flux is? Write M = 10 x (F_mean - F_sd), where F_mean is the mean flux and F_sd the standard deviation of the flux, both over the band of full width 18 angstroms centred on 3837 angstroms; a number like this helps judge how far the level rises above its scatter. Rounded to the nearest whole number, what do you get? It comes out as 22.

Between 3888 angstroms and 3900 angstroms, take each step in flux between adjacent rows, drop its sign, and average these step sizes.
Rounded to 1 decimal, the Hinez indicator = 0.4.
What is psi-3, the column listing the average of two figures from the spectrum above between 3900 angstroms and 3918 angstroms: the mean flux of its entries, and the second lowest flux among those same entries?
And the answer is 3.6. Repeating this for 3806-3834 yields 3.0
